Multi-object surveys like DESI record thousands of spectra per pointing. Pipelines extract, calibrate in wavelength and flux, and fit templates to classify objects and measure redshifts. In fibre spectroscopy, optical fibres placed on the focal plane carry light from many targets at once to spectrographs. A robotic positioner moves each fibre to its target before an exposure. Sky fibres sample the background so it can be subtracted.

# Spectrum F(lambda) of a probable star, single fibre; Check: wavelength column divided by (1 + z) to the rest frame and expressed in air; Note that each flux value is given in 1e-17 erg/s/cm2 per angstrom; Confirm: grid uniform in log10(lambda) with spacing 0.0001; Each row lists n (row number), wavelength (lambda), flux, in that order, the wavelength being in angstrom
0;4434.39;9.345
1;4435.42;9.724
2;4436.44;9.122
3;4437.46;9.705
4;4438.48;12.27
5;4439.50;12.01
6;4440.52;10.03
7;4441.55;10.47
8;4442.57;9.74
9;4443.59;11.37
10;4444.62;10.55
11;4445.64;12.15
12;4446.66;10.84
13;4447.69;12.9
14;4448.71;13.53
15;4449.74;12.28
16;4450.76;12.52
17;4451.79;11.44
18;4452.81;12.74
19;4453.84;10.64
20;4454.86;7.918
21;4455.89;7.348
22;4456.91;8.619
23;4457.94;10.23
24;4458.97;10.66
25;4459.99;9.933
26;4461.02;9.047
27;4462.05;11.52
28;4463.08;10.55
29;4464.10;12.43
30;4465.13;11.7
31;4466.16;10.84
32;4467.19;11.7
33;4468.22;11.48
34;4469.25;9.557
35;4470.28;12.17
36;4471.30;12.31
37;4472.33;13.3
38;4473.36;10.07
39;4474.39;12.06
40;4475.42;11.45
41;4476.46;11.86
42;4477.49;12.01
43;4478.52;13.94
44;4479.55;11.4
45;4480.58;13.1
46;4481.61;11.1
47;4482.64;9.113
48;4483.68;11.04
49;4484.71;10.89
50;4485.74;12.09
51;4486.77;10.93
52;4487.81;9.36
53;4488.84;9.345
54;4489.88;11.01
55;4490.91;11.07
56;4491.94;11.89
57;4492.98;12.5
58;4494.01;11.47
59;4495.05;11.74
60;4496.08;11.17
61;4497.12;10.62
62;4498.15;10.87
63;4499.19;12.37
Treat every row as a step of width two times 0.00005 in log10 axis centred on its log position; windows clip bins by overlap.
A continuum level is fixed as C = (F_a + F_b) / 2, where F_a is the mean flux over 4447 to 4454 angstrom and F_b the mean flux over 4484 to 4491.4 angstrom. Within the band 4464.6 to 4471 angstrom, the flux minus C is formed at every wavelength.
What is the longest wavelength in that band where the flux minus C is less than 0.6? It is 4469.25 angstrom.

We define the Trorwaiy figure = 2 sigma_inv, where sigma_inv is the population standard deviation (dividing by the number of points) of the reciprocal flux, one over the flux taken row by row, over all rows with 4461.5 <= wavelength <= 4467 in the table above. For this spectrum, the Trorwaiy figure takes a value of 0.0102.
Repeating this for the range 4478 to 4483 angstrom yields 0.0264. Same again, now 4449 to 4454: 0.0115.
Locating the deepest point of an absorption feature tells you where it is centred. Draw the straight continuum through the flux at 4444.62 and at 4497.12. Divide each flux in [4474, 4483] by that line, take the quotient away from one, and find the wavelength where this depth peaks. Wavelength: 4482.64 angstrom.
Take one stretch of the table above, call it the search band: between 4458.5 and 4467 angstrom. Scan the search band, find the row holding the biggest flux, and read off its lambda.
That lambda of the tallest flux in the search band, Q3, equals 4464.10 angstrom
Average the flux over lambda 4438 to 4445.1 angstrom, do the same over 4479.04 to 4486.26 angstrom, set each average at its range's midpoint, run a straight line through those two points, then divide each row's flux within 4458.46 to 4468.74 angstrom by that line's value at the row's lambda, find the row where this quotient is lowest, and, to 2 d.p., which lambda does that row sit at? 4461.02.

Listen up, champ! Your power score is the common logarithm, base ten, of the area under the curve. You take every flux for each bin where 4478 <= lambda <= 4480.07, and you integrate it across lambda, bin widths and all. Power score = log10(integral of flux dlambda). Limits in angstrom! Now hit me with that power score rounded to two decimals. 1.42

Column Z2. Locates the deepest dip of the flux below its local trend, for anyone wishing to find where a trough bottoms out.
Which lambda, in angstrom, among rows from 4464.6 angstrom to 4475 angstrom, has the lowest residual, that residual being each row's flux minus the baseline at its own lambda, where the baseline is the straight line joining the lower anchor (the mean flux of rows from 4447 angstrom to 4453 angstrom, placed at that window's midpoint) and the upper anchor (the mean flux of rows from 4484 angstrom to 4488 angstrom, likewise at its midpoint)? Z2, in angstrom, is 4469.25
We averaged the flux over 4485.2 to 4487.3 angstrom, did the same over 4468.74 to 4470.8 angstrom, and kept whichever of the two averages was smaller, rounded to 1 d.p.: 10.9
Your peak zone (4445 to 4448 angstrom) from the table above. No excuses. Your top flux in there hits 12.9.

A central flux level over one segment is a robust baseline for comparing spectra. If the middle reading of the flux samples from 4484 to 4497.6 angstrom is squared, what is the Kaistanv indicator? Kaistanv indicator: 123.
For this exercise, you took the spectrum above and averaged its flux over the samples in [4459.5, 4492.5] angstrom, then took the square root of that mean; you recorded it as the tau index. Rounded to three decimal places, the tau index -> 3.355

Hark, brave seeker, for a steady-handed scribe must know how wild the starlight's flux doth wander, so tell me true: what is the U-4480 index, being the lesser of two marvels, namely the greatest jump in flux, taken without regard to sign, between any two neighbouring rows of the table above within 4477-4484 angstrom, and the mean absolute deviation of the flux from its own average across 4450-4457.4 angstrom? 1.9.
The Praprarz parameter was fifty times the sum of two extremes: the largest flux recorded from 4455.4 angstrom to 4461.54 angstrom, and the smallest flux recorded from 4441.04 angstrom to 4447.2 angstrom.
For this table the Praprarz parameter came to 1020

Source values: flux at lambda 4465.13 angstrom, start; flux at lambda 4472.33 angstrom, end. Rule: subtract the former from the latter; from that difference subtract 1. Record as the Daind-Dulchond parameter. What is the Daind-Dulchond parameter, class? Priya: 0.6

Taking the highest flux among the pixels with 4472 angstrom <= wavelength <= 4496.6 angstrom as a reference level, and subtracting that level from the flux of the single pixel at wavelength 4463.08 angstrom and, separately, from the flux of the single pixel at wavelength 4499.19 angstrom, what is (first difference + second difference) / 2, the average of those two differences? -2.5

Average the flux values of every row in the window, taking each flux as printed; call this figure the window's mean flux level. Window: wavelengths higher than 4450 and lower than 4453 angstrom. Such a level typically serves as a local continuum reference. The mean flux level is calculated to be 12.2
